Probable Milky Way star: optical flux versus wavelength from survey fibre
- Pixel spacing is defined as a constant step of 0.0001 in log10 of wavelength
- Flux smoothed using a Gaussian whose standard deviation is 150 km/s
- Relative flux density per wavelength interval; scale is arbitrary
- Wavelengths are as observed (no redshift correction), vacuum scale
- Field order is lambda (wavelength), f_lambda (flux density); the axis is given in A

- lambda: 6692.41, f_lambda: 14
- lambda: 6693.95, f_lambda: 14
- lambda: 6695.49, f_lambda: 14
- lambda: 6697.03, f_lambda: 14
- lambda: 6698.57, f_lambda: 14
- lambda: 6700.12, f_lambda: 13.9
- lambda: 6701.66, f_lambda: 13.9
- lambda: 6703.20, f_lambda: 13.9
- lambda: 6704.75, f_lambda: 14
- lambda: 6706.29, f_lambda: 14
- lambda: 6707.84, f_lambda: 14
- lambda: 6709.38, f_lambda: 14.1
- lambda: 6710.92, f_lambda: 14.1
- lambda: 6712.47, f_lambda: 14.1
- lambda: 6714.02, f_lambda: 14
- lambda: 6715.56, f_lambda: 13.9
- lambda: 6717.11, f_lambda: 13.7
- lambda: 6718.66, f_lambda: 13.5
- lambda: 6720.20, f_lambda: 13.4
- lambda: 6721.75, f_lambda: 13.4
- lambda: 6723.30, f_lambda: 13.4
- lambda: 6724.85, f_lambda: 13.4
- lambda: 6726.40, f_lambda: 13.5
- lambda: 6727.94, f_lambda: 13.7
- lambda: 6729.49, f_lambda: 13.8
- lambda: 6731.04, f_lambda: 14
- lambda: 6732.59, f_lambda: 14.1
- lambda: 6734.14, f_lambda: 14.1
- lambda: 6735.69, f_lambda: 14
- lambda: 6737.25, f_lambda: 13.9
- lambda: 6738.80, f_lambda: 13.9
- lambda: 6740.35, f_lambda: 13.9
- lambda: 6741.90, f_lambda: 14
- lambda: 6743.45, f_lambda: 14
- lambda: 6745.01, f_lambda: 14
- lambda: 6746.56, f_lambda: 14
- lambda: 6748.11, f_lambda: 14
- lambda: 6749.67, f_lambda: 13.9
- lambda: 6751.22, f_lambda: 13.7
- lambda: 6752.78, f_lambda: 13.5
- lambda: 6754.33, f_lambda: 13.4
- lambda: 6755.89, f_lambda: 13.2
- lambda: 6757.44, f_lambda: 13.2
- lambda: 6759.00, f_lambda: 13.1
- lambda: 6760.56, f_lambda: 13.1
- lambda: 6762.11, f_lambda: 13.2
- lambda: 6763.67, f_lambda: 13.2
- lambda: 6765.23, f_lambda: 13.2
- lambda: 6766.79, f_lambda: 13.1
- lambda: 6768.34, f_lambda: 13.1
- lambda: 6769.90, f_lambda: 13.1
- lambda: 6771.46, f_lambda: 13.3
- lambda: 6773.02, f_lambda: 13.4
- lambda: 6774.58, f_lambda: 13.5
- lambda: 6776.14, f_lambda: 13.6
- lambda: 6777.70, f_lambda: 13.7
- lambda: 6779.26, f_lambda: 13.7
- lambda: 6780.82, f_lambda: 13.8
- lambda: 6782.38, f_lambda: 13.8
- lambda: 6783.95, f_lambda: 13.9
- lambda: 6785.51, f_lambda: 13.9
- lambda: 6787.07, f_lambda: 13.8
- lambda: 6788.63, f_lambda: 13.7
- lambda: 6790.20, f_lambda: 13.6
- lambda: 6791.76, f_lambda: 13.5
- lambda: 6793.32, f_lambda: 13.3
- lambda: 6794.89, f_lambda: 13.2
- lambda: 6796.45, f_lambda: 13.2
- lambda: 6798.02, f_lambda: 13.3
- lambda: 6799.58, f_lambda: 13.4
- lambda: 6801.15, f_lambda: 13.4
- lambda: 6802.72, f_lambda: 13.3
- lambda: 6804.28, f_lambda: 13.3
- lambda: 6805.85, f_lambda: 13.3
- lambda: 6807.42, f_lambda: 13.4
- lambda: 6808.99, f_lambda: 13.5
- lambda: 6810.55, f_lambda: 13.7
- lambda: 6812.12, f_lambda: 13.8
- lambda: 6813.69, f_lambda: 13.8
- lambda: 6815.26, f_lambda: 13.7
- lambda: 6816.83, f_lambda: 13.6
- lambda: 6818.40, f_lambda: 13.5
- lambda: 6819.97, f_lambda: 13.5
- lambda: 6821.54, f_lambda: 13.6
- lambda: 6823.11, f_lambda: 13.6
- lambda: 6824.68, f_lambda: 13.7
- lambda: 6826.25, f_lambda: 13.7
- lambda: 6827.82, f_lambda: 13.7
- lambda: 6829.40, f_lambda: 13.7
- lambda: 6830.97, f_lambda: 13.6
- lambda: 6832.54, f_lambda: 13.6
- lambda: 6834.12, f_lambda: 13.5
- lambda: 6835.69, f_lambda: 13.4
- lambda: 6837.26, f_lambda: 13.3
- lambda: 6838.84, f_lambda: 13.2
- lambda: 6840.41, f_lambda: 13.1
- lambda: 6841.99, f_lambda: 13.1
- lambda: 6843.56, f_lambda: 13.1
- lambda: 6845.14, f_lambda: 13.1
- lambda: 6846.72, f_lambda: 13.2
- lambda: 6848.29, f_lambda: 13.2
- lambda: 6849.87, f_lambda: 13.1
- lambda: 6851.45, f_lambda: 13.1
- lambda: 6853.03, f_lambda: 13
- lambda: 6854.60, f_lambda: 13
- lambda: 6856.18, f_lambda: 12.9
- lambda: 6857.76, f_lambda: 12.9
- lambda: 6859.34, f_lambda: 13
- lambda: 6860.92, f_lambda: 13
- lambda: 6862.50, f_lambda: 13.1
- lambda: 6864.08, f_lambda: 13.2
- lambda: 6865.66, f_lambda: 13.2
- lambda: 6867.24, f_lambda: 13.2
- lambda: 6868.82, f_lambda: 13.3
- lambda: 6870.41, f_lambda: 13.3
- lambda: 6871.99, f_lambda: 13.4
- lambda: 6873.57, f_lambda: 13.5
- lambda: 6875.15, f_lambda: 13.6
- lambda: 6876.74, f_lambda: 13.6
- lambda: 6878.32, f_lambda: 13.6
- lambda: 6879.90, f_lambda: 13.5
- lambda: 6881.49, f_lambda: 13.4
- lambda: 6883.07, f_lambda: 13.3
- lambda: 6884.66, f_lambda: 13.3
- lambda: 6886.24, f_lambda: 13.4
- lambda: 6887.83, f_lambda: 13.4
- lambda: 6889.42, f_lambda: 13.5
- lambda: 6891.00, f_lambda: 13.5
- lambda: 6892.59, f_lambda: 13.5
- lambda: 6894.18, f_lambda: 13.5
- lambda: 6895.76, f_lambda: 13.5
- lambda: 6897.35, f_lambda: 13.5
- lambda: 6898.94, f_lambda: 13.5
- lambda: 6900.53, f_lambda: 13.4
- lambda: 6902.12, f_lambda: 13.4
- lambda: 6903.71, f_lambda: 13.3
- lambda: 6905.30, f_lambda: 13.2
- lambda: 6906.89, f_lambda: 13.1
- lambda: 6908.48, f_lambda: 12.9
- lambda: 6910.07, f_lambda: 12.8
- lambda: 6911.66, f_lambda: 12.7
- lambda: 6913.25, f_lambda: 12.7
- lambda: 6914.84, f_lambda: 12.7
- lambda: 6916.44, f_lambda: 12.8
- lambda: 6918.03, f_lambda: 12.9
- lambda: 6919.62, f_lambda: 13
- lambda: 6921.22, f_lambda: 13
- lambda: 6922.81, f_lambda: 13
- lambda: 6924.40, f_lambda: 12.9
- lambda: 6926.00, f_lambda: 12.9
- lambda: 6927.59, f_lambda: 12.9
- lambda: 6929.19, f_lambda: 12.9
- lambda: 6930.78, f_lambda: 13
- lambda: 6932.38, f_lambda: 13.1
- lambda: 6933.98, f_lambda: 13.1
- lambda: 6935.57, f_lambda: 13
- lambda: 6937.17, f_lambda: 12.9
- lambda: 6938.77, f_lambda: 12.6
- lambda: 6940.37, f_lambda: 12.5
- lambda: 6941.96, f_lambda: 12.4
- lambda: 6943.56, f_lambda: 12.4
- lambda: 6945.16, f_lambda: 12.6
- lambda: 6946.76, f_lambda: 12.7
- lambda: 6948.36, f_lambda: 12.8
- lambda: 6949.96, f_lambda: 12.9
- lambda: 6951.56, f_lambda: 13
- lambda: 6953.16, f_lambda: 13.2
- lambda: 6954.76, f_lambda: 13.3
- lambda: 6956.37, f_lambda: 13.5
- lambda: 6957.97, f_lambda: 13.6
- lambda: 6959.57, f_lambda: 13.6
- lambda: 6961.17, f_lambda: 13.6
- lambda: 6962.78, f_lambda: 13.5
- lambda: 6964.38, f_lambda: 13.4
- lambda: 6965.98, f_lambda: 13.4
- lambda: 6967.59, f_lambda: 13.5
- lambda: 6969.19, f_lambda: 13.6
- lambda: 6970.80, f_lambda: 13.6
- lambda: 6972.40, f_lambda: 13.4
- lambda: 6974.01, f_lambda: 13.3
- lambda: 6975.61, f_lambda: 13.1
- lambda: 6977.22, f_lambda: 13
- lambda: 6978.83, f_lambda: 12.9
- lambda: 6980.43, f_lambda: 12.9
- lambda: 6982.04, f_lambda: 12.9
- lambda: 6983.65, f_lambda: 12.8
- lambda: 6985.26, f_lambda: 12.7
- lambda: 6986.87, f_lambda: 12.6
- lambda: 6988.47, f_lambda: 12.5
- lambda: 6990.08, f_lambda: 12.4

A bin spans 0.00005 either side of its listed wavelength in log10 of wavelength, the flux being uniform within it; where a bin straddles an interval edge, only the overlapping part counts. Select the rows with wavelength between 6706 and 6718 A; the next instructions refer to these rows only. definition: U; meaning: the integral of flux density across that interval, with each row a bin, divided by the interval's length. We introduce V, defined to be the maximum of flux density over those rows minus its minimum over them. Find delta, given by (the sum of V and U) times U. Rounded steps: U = 14.0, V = 0.4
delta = 201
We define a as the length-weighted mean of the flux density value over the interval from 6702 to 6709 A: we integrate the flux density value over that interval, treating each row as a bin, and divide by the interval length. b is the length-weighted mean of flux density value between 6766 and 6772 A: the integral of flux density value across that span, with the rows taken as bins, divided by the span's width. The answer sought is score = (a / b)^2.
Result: 1.13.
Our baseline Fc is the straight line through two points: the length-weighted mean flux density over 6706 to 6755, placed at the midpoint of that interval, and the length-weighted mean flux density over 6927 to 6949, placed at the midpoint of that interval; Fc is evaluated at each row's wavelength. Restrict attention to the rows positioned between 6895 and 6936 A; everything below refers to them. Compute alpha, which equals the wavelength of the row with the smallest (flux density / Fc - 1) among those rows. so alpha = 6911.66 A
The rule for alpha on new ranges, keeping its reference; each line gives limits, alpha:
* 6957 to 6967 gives 6964.38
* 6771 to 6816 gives 6771.46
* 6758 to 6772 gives 6759.00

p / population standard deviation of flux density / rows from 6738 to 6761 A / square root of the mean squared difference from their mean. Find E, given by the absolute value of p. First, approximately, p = 0.36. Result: 0.36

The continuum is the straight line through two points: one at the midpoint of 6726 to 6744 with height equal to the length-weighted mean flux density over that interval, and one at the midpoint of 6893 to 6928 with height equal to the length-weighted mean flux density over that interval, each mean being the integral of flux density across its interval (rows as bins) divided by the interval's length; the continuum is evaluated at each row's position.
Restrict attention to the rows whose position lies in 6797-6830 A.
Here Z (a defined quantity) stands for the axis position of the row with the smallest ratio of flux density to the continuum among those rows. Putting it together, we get 6798.02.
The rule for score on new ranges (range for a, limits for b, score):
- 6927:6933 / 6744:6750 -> 0.86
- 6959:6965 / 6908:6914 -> 1.12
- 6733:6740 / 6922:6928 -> 1.16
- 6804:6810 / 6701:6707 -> 0.92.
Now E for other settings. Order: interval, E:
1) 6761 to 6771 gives 0.05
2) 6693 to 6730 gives 0.25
